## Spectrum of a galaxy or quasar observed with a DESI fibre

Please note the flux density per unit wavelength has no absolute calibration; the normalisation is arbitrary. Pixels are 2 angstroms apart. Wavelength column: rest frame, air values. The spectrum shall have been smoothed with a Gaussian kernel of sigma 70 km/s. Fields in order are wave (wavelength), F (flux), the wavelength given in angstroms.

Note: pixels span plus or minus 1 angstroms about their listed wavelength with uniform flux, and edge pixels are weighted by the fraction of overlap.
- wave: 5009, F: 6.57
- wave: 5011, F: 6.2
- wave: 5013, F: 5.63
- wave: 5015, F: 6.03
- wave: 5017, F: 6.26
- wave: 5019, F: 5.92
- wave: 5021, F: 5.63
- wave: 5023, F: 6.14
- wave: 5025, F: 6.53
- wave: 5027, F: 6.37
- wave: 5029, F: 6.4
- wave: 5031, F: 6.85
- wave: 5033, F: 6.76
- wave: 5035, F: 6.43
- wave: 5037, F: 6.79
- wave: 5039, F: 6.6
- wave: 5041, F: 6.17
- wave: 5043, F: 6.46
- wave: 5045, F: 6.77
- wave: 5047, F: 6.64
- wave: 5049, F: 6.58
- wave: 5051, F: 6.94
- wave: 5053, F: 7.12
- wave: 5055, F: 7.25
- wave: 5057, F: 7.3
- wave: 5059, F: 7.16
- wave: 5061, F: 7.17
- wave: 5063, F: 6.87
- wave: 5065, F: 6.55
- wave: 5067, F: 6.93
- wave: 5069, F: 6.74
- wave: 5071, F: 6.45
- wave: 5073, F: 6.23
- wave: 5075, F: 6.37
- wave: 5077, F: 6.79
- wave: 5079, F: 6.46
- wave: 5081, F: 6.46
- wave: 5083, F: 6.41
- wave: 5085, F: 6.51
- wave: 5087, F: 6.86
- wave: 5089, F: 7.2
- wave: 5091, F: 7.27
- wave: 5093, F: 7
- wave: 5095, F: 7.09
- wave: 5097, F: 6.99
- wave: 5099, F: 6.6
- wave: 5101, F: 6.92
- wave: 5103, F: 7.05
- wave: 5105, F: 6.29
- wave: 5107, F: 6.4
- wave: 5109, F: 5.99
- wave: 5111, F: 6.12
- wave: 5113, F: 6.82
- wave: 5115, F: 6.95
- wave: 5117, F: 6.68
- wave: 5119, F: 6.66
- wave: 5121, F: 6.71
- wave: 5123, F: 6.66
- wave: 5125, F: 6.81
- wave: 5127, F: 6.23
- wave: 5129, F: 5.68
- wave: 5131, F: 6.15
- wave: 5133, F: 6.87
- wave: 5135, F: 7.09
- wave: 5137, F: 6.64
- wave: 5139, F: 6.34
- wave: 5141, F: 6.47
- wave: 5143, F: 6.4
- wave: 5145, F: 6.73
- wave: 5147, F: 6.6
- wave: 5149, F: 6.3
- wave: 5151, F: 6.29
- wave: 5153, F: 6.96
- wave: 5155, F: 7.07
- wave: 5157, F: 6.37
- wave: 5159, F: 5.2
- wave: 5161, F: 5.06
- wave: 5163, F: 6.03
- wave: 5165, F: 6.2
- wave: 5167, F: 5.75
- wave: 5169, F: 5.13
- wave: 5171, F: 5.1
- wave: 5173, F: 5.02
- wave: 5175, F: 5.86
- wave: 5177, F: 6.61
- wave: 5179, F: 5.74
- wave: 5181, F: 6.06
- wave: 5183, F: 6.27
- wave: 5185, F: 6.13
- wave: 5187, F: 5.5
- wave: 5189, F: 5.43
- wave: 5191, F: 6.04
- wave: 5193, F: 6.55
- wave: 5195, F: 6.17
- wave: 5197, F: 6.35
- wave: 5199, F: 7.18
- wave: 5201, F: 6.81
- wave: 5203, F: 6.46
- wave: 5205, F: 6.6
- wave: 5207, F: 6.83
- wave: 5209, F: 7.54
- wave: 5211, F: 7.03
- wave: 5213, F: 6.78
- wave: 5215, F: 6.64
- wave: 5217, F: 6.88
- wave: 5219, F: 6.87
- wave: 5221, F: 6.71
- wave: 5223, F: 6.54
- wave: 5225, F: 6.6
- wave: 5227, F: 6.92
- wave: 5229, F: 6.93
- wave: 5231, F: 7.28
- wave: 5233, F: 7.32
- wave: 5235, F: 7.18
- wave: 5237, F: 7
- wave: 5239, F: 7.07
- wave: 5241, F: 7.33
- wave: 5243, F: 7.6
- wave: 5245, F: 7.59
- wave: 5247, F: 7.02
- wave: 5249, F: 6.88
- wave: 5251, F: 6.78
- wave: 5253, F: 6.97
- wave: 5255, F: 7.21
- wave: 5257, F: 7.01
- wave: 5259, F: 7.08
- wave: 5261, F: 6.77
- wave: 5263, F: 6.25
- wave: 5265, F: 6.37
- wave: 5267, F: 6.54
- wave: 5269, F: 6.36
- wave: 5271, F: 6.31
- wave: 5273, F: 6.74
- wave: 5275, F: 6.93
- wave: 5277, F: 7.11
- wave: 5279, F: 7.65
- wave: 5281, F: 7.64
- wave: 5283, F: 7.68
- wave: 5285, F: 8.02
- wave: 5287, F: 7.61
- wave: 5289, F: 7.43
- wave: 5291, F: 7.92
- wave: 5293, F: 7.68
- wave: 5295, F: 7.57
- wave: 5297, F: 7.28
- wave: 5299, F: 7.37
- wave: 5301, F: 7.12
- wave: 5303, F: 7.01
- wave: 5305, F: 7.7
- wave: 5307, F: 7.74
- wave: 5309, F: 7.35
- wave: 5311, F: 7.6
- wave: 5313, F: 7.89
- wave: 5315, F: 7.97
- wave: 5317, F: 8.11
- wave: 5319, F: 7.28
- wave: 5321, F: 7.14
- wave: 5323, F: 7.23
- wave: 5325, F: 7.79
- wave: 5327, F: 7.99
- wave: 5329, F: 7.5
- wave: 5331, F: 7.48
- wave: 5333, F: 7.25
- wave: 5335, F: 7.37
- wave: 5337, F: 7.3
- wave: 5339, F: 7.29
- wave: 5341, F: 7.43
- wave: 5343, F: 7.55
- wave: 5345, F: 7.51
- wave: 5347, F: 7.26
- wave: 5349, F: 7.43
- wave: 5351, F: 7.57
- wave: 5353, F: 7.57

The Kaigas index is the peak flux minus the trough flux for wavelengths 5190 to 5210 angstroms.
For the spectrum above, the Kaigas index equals 1.50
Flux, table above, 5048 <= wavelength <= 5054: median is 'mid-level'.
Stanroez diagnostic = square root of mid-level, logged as 2.63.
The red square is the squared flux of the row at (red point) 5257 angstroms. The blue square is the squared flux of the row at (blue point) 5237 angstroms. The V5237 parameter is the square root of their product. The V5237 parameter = 49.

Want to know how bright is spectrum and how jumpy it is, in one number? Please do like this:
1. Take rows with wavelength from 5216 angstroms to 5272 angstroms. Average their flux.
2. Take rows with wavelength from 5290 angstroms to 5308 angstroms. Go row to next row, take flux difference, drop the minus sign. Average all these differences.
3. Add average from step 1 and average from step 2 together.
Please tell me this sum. 7.13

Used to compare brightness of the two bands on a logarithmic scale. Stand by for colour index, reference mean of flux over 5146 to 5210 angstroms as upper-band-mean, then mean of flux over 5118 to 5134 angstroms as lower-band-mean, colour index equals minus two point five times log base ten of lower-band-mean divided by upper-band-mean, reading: -0.05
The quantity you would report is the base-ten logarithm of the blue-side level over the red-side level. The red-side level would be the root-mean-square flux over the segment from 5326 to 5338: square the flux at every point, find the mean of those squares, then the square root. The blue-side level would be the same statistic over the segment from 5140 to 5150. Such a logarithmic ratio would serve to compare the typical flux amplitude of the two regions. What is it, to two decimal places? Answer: -0.06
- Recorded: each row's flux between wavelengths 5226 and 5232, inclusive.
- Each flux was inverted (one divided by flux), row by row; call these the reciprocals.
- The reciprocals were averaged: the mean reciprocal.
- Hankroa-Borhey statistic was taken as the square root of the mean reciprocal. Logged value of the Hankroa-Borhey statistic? 0.377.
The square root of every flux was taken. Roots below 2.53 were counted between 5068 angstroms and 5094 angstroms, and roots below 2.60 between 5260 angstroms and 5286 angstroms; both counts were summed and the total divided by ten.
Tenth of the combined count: 0.80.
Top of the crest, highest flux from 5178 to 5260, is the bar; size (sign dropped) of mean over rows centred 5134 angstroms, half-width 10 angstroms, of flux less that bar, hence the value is 1.13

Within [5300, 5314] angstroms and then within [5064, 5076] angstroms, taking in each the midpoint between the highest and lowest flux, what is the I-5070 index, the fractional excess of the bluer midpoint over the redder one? -0.12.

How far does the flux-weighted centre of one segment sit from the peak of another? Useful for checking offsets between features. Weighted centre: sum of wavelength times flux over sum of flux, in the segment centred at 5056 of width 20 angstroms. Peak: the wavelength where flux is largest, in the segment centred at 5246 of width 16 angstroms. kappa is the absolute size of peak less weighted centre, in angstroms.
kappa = 187.0 angstroms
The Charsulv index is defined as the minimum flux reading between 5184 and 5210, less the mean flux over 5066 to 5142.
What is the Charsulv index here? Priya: -1.2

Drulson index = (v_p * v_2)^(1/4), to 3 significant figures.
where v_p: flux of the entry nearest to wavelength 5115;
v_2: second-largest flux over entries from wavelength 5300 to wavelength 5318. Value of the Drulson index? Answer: 2.73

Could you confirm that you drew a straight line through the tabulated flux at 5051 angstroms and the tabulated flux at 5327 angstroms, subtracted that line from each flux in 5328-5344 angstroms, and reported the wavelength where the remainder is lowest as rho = 5333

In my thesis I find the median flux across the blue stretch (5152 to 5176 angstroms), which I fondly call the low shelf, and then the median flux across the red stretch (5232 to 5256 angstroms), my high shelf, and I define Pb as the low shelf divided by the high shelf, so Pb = 0.81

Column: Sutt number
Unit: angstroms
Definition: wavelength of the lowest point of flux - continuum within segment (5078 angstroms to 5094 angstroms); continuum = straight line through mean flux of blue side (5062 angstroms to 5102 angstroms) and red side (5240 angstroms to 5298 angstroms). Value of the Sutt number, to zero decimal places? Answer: 5083 angstroms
